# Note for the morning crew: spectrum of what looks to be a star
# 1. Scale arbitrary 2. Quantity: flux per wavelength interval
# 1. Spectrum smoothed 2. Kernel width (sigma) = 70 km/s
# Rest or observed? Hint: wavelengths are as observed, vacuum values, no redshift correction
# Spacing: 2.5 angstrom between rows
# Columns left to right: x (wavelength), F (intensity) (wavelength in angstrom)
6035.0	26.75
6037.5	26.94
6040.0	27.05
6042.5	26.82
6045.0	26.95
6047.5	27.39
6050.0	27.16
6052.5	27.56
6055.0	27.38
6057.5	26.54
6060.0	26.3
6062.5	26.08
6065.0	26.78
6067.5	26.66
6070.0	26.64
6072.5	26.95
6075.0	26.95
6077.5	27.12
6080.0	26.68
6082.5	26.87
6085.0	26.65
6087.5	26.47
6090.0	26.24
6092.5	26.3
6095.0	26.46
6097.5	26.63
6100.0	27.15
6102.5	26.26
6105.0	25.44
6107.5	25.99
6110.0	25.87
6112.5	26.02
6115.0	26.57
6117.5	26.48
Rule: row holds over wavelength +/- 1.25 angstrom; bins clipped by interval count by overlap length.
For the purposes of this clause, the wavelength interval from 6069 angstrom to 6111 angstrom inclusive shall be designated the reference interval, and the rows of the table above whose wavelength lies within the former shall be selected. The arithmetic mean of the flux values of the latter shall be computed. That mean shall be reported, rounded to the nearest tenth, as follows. 26.5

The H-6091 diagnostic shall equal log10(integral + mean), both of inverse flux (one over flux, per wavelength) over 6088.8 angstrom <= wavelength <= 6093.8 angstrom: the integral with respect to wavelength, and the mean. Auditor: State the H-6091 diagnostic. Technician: -0.641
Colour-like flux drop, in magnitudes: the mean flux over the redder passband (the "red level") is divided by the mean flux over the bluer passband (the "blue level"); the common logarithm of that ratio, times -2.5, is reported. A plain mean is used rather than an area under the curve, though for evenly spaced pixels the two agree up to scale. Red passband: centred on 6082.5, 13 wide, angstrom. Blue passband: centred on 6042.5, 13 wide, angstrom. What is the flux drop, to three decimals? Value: 0.011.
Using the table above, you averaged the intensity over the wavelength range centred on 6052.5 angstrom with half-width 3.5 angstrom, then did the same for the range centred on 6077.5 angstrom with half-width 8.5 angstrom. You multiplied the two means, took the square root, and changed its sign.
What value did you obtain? -27.1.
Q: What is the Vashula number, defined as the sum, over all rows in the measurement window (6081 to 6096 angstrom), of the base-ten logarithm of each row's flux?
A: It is 8.5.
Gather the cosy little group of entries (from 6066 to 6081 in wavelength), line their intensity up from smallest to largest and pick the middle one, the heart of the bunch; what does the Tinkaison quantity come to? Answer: 26.8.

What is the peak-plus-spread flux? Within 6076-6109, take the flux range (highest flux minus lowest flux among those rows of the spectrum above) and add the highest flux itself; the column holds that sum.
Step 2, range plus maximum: 28.9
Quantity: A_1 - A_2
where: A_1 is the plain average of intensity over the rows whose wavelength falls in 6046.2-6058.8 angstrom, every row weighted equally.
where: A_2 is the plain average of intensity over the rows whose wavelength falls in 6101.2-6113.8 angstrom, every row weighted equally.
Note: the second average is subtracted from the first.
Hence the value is 1.3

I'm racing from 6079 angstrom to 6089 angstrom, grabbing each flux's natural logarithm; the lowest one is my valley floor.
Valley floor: 3.276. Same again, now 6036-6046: 3.289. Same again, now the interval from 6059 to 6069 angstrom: 3.261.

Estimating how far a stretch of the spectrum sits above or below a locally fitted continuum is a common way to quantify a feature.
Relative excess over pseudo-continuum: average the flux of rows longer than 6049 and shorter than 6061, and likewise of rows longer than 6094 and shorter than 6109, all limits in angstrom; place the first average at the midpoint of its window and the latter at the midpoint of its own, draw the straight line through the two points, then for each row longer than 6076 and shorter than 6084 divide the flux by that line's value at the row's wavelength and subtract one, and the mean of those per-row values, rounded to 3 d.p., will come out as 0.010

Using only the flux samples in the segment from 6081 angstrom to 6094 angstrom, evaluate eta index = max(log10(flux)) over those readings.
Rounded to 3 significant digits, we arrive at 1.43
